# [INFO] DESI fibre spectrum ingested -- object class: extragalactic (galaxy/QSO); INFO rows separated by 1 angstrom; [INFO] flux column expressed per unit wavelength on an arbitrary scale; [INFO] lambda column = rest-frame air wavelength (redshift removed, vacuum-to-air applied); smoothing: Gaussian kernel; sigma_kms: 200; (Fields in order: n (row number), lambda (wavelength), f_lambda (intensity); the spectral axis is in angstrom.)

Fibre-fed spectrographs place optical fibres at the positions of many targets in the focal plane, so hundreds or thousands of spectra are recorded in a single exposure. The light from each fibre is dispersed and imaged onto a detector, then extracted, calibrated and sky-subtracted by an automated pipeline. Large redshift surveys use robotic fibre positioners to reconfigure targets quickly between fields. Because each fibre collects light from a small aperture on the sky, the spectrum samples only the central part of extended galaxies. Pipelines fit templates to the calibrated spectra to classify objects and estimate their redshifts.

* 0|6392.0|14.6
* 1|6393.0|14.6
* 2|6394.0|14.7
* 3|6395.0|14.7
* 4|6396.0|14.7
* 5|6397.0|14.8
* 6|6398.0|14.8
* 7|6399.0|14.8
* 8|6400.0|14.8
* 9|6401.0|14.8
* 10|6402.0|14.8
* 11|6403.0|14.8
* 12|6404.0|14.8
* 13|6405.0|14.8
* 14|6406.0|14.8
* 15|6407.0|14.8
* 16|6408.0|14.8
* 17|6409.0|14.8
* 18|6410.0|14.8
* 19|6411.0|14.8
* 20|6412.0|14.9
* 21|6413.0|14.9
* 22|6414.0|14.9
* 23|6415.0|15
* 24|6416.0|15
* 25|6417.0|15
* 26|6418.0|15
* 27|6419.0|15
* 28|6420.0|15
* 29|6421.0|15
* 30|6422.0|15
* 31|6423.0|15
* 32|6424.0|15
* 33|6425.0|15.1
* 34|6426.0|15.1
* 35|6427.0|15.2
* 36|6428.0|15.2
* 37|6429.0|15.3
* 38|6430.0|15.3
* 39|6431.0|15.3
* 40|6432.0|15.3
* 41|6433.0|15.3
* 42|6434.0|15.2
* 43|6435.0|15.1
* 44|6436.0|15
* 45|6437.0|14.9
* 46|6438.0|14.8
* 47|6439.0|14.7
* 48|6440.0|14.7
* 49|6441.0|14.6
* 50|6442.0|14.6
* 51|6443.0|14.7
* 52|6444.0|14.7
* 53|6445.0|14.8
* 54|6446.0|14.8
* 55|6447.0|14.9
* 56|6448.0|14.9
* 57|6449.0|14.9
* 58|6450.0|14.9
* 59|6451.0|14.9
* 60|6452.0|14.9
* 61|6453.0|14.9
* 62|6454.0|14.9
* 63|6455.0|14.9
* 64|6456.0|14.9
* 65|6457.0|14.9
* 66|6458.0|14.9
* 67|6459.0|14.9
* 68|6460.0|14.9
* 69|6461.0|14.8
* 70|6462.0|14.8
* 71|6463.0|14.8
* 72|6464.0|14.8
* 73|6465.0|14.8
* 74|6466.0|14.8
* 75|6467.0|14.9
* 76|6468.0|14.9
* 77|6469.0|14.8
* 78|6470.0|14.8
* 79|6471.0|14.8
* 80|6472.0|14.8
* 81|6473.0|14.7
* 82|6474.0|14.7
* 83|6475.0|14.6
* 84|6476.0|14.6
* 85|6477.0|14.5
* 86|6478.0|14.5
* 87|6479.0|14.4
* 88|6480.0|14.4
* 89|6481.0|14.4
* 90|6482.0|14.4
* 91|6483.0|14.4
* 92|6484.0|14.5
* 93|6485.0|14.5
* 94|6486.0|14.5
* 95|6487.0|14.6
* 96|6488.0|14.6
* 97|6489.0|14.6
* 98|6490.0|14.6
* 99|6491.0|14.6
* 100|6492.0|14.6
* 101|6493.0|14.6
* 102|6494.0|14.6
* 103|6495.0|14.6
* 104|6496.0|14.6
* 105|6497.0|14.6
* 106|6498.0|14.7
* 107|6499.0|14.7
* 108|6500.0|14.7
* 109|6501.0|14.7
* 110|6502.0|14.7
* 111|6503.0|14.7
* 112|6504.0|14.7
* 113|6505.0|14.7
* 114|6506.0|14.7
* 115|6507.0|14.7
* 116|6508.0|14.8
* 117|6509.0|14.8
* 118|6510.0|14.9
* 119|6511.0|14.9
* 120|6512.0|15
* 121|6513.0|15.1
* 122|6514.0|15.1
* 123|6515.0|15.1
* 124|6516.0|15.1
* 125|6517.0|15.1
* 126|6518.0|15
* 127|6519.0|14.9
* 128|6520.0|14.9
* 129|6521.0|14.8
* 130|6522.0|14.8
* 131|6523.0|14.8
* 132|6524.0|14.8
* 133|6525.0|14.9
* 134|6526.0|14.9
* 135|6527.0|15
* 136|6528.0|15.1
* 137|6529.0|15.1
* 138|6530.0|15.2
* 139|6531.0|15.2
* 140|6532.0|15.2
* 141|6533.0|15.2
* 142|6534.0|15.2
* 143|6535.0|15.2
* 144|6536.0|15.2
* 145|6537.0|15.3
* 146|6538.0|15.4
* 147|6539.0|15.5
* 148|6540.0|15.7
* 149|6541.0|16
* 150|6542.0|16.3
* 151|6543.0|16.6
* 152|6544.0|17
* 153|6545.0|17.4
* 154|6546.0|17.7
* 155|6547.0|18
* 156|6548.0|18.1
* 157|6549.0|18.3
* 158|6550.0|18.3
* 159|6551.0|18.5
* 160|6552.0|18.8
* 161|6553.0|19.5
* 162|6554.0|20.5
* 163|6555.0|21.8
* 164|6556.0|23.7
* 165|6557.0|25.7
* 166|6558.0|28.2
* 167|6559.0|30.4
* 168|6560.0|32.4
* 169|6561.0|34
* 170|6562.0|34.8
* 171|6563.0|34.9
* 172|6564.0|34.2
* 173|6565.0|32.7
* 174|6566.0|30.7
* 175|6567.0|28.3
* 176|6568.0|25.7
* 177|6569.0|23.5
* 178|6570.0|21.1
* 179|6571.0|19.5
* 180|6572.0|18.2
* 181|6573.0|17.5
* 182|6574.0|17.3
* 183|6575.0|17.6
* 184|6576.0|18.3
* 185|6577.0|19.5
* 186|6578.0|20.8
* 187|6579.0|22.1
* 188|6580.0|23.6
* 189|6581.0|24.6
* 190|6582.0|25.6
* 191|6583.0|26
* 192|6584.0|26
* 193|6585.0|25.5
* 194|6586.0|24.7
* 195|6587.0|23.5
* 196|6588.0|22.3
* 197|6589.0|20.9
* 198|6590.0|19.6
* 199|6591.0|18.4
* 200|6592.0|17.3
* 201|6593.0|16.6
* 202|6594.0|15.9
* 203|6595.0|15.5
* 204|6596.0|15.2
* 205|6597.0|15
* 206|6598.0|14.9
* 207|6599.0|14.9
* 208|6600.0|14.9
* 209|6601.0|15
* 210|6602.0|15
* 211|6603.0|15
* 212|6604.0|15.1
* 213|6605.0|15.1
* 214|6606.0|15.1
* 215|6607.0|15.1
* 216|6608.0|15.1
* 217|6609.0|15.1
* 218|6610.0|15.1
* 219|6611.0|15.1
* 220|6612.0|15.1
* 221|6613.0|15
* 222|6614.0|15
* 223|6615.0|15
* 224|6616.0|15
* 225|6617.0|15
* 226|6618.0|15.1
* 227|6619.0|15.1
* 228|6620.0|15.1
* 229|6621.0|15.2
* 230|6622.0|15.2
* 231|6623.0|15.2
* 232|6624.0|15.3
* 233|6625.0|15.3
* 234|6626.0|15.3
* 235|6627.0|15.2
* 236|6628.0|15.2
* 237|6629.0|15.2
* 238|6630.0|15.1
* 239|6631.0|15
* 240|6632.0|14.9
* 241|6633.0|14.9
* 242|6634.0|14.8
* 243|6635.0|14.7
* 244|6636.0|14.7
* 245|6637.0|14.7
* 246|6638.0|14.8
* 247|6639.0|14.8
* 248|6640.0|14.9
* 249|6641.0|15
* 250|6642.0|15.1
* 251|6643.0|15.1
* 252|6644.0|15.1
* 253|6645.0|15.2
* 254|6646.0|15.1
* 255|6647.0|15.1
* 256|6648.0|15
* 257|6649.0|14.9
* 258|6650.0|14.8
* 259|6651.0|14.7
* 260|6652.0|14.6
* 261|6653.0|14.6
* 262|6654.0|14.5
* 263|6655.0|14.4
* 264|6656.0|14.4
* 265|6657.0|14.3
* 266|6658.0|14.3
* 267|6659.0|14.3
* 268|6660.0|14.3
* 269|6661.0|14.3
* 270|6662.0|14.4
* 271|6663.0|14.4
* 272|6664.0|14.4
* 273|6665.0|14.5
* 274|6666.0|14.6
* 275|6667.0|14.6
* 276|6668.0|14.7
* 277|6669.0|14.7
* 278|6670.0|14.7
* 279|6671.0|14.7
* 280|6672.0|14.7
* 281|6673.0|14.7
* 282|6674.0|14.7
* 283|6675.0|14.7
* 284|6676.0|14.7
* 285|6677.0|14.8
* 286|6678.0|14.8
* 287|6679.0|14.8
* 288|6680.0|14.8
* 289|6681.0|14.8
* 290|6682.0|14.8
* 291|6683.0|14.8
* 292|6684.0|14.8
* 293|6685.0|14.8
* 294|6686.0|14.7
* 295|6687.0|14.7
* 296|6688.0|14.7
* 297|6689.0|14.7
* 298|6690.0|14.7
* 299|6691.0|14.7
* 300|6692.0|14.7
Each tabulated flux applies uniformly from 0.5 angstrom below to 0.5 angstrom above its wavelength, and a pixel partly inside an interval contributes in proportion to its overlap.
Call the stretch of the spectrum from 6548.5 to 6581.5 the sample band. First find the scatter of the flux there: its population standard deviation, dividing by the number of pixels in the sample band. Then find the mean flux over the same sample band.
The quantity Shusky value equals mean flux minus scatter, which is 18.2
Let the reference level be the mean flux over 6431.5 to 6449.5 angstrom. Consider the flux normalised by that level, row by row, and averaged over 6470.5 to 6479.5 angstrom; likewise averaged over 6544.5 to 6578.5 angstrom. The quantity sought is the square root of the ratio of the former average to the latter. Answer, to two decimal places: 0.79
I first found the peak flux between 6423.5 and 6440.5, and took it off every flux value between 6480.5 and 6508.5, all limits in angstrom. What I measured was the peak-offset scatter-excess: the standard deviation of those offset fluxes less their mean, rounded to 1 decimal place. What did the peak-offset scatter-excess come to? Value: 0.8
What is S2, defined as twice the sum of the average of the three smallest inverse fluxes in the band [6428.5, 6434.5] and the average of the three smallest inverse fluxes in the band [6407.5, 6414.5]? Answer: 0.265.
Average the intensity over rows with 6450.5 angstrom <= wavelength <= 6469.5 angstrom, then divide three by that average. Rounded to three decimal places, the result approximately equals 0.202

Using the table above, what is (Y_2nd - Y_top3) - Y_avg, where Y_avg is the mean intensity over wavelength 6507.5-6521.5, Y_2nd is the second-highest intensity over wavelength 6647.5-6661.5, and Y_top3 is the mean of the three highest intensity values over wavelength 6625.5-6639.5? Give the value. -15.3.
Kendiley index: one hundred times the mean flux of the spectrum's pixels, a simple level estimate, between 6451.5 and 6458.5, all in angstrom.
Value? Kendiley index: 1490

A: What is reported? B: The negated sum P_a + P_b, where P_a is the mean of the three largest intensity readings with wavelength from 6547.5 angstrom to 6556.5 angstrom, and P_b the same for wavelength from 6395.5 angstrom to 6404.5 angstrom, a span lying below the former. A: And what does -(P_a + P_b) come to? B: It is -37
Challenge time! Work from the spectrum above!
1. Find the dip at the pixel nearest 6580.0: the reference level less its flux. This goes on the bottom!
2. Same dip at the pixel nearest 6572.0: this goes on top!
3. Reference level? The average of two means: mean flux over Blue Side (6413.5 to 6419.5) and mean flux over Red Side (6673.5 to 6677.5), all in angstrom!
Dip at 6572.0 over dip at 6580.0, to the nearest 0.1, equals 0.4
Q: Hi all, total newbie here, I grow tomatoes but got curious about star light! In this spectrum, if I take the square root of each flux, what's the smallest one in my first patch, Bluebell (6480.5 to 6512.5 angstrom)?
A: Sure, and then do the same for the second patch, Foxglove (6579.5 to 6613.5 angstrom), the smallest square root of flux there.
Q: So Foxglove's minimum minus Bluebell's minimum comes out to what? 0.07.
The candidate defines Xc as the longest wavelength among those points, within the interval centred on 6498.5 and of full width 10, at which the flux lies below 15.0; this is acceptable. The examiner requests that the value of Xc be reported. 6503.0 angstrom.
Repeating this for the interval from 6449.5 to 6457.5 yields 6457.0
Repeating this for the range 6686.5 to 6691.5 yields 6691.0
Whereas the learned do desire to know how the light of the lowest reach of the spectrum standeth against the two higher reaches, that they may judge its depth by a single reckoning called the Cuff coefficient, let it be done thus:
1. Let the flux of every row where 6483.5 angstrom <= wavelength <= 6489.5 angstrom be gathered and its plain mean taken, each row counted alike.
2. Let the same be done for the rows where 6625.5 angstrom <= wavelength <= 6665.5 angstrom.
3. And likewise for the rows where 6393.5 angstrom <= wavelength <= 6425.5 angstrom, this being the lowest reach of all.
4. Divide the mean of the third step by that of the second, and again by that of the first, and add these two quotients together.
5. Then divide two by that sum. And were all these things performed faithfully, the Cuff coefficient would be 0.99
